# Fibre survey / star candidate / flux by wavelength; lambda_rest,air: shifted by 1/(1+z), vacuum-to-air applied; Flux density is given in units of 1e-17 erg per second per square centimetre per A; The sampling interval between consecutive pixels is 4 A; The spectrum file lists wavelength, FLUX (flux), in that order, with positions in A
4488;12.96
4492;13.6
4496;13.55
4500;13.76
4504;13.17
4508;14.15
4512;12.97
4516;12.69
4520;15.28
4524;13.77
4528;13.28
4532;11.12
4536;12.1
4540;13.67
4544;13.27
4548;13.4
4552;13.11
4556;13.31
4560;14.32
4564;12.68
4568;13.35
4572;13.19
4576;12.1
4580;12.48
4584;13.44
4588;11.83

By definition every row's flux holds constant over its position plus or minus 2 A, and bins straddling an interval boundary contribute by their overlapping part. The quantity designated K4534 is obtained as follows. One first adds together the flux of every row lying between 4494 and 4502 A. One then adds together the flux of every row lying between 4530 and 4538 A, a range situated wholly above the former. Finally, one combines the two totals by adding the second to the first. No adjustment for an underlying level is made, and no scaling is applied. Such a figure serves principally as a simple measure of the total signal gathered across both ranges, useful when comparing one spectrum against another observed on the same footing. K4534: 50.5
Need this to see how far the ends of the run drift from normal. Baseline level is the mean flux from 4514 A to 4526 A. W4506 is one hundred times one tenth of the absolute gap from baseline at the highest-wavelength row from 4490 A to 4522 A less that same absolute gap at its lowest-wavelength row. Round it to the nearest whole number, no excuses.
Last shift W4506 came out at 11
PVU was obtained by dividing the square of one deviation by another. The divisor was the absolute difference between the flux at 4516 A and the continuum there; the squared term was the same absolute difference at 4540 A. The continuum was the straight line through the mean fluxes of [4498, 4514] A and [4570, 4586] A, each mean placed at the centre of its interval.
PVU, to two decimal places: 0.34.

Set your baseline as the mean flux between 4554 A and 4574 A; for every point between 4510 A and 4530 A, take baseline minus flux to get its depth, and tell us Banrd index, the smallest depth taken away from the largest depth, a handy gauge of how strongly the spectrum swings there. 2.6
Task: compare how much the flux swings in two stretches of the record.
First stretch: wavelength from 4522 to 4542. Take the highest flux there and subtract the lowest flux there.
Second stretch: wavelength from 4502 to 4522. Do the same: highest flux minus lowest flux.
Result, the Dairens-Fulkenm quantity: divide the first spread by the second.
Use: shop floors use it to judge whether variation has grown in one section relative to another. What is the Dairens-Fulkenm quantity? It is 1.02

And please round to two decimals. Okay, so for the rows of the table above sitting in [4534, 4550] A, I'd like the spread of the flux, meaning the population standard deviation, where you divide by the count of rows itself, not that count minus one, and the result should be 0.60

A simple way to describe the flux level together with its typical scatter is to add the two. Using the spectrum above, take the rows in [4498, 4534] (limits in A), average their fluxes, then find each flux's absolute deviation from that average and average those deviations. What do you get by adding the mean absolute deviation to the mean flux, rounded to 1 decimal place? 14.1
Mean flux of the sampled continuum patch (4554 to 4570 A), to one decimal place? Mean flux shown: 13.4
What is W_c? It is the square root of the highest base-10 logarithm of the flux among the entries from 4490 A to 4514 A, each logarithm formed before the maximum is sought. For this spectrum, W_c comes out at 1.073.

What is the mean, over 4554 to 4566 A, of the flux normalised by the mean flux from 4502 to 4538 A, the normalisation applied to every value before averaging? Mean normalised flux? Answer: 1.02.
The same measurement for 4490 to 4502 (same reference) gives 1.04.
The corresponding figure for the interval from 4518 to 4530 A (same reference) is 1.07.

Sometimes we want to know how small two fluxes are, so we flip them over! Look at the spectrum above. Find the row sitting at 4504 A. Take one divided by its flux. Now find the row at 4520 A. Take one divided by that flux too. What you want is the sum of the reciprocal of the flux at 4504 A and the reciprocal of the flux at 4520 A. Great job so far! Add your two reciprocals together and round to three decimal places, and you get 0.141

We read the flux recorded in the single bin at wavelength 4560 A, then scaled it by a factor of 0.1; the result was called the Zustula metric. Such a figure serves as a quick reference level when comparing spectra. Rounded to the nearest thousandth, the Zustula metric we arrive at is 1.432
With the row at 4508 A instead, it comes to 1.415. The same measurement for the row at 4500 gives 1.376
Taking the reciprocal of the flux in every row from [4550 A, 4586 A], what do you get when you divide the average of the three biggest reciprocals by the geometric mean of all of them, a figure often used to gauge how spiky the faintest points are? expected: 1.05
